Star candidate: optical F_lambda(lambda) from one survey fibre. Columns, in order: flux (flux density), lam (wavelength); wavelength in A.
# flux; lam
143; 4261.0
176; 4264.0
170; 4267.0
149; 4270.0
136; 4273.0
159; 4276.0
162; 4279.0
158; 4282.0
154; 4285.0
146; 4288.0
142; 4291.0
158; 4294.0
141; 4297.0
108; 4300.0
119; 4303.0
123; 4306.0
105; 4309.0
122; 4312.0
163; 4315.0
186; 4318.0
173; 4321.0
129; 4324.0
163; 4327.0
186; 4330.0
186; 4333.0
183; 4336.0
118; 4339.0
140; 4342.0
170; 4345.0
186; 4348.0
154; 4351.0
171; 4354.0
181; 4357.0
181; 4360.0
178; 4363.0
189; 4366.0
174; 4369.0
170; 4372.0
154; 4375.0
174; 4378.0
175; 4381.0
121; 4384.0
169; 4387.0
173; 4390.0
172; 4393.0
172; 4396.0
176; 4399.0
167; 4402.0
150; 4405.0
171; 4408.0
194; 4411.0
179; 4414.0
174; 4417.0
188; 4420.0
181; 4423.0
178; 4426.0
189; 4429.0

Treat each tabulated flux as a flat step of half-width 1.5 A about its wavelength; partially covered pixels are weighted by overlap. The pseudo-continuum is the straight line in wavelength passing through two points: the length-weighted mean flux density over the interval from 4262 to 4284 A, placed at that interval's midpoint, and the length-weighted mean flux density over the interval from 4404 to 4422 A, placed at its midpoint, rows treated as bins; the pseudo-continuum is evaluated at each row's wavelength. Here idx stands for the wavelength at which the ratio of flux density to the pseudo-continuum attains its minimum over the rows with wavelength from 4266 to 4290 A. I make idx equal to 4273.0 A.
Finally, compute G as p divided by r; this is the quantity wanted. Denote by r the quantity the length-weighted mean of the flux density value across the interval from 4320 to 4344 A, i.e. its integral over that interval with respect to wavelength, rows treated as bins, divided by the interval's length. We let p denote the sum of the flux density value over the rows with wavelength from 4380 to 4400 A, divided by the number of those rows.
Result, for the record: 1.04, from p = 165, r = 160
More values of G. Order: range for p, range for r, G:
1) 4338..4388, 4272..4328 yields 1.14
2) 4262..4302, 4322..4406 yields 0.90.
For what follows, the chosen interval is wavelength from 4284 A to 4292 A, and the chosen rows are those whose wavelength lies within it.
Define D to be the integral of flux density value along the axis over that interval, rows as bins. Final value 1178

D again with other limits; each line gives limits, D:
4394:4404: 1706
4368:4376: 1330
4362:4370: 1447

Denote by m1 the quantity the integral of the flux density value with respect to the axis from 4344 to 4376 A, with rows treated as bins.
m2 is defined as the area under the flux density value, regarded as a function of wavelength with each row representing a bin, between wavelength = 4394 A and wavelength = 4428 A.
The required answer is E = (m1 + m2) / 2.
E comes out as 5766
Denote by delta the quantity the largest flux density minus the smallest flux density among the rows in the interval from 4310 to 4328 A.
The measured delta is 64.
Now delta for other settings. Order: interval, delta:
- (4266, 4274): 34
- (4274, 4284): 4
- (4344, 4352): 32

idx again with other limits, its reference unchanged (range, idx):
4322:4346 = 4339.0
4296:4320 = 4309.0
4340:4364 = 4342.0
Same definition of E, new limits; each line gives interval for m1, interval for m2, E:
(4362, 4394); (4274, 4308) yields 5101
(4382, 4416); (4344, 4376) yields 5634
